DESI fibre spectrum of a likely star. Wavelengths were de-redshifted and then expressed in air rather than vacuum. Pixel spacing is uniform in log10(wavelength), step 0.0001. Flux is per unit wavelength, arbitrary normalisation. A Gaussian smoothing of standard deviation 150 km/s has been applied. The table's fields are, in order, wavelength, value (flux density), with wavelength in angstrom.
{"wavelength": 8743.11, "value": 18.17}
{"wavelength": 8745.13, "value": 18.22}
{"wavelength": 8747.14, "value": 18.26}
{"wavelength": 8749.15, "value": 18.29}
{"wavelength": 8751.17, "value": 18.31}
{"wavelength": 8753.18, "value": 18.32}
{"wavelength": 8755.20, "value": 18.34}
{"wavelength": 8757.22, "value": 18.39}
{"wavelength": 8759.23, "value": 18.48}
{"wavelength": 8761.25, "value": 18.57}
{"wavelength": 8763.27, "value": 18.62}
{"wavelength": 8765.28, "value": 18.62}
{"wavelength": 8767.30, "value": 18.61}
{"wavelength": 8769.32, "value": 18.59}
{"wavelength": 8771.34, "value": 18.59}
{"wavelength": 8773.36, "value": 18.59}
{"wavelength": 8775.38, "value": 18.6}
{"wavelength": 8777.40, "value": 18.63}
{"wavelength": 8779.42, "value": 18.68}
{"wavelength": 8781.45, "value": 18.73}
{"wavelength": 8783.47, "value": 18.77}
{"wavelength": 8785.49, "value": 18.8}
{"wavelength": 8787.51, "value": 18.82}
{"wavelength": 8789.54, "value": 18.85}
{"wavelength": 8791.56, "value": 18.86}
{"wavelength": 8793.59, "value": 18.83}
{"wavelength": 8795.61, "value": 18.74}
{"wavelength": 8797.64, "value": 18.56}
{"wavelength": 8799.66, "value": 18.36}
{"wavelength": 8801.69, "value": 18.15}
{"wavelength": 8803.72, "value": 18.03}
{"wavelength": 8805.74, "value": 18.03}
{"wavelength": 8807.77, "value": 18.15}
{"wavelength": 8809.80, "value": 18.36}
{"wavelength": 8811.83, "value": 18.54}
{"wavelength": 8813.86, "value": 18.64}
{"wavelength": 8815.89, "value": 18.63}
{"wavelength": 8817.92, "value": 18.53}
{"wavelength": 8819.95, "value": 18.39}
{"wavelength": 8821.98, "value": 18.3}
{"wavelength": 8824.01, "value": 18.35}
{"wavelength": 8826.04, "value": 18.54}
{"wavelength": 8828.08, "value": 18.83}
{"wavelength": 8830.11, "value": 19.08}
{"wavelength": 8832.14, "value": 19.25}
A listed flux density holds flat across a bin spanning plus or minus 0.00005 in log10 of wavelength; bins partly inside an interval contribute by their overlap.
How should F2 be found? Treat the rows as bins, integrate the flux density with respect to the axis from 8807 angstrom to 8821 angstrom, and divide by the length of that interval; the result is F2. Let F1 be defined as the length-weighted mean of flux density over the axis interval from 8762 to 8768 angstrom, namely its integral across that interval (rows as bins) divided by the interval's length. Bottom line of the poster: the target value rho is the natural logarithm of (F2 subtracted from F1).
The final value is -1.8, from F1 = 18.6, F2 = 18.5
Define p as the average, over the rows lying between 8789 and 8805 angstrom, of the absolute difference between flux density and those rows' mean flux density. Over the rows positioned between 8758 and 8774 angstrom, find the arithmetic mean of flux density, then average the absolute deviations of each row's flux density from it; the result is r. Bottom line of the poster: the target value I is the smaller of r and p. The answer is 0.03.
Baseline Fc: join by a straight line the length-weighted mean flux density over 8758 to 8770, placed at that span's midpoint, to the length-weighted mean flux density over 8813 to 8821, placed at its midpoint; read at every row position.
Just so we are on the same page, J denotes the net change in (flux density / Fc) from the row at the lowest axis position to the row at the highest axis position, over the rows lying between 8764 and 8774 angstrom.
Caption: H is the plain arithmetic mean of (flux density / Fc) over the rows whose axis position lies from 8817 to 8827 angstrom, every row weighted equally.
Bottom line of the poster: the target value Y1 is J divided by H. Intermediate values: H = 0.99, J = -0.001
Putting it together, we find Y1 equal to -0.001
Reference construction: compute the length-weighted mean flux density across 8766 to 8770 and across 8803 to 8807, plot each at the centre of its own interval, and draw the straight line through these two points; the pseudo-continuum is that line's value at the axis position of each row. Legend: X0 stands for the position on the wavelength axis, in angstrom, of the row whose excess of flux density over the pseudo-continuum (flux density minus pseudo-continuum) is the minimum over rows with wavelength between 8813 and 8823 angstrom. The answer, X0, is 8821.98 angstrom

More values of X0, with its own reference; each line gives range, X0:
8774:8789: 8775.38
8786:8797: 8787.51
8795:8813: 8803.72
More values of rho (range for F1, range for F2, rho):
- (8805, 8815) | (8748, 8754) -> -3.6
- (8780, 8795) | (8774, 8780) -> -1.8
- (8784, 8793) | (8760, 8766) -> -1.5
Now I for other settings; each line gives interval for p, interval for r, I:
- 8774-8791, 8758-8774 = 0.03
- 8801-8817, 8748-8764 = 0.11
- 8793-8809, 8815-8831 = 0.20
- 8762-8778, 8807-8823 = 0.01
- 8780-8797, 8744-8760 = 0.04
